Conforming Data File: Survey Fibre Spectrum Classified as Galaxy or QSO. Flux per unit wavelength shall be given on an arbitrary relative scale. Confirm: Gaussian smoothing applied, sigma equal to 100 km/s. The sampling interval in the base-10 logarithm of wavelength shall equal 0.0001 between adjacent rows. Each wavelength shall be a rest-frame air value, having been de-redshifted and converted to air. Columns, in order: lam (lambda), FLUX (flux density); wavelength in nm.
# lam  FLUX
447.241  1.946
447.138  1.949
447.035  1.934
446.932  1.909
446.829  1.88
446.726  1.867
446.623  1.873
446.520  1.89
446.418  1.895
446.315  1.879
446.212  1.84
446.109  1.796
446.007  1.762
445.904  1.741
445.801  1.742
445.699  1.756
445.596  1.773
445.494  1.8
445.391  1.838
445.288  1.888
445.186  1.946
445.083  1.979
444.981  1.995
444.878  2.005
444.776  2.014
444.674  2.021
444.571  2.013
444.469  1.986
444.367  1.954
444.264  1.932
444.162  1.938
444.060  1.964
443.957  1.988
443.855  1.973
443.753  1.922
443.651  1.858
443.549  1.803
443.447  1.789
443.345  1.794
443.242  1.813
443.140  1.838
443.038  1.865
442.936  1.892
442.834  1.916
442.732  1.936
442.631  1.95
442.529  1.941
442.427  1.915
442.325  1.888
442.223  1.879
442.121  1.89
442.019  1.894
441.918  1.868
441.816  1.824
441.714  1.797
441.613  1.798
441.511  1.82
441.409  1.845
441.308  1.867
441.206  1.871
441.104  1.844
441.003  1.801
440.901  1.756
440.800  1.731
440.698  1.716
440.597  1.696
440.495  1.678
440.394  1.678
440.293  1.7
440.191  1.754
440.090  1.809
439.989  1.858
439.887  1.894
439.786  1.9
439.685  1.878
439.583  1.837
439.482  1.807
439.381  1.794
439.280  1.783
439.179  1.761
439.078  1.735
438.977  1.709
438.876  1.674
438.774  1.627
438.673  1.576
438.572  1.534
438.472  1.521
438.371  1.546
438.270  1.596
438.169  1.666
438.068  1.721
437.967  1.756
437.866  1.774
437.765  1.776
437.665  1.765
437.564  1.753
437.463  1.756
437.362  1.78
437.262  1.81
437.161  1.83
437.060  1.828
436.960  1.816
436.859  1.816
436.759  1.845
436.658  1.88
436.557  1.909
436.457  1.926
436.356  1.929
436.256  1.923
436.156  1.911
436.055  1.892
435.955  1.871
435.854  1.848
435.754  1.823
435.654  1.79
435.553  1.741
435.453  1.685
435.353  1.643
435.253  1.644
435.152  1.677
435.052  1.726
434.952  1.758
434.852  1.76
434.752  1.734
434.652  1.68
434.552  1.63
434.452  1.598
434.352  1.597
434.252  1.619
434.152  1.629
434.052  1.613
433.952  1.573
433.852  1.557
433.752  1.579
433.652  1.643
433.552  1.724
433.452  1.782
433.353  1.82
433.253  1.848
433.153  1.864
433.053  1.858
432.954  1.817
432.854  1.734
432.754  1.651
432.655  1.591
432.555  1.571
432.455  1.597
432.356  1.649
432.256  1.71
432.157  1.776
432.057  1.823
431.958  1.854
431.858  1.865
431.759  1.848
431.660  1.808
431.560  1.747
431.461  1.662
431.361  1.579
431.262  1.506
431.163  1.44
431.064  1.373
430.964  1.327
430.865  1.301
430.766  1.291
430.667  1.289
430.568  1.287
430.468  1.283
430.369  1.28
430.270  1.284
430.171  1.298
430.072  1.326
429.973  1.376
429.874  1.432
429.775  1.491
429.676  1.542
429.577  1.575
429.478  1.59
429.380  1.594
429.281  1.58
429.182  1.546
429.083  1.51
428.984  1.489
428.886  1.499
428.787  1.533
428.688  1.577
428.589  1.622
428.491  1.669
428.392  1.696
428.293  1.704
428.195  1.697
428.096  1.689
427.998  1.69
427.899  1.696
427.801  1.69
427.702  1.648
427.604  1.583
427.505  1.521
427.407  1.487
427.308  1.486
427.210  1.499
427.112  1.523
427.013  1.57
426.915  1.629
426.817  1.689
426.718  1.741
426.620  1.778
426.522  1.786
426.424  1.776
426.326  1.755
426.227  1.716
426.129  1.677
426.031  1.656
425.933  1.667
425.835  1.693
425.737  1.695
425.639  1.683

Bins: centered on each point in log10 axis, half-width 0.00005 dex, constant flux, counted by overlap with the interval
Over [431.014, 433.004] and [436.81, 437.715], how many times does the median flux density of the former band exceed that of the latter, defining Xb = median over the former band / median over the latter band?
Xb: 0.93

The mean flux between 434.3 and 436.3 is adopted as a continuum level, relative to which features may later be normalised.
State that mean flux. 1.75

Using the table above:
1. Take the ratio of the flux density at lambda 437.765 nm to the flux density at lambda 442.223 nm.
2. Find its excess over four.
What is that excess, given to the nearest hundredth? -3.05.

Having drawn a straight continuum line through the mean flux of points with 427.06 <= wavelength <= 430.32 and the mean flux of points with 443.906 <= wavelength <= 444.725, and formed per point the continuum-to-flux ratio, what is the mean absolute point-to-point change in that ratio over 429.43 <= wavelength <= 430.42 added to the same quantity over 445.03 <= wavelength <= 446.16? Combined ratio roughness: 0.047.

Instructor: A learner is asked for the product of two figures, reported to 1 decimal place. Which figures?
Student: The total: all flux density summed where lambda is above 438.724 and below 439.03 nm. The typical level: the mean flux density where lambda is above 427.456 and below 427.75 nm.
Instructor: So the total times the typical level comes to 7.9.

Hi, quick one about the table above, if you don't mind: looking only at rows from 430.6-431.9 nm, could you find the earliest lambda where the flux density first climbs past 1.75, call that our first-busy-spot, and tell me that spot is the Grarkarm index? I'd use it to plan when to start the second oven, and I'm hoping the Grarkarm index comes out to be 431.660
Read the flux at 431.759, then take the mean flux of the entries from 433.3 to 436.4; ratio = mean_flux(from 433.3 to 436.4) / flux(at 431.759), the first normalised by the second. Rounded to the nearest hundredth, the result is 0.93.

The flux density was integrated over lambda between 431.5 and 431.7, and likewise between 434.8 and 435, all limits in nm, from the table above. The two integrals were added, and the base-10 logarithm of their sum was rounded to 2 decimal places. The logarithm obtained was -0.15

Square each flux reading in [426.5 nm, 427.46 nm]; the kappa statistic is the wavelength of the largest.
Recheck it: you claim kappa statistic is 426.522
